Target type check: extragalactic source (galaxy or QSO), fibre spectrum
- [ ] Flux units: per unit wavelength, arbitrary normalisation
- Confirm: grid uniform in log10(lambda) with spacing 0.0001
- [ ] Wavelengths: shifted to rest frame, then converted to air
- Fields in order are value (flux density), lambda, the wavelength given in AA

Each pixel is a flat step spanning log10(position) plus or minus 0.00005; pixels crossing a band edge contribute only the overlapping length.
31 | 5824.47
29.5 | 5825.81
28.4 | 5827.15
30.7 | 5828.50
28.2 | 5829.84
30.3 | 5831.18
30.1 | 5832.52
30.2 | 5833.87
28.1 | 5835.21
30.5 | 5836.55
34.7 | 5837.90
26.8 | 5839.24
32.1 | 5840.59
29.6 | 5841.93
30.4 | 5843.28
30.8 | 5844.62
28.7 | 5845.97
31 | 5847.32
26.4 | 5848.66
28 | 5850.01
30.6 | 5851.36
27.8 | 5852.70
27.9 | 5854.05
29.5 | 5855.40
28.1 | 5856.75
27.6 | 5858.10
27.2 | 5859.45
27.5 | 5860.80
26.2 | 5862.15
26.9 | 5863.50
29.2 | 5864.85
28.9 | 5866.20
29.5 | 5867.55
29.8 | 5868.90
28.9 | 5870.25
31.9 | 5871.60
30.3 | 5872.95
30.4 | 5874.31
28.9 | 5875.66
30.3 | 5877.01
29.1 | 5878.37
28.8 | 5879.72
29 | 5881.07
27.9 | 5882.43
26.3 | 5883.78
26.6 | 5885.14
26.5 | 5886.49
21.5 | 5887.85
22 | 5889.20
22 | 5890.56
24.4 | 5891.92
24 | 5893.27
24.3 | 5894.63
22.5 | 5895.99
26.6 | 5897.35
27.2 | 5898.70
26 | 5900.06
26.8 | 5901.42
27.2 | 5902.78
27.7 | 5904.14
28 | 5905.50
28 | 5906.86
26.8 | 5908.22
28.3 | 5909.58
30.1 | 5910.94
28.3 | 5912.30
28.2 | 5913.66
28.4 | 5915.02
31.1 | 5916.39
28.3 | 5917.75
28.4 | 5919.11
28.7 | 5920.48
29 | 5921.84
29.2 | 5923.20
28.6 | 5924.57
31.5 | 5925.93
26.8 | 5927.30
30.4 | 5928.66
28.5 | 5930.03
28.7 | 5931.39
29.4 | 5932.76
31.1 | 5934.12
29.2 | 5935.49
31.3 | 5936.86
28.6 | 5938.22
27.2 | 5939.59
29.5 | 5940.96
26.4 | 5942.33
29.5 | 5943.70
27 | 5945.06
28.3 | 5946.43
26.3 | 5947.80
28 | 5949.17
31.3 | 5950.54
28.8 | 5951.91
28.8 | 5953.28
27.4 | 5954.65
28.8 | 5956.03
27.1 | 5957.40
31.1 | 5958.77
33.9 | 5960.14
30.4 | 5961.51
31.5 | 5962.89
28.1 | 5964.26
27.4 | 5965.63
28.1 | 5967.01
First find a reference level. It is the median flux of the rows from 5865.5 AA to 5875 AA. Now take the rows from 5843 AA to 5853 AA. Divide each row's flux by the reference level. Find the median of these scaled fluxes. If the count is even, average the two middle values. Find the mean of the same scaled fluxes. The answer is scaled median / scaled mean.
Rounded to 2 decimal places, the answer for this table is 1.01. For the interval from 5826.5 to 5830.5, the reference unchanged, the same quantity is 0.98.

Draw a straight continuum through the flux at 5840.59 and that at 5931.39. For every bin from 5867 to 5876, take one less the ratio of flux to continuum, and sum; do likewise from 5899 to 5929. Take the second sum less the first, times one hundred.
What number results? 44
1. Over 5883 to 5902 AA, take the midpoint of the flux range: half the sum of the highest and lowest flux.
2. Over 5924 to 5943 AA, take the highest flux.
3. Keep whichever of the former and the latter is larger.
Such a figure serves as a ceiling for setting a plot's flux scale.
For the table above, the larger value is 31.5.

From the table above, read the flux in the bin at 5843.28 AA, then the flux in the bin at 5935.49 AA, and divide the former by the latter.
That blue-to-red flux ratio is 1.04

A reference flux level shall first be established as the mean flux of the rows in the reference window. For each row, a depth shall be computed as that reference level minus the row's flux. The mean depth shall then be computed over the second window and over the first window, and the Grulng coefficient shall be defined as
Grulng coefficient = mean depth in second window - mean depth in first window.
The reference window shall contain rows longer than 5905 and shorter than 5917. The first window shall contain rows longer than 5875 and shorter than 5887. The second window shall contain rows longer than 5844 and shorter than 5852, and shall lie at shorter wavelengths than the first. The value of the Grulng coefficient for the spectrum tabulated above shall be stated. -1.1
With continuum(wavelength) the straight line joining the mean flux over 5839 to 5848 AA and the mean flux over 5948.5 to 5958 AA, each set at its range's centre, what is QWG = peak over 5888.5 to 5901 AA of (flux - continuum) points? -2.1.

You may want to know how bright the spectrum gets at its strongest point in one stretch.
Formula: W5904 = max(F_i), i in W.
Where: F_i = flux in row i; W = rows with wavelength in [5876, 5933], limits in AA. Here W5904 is 31.5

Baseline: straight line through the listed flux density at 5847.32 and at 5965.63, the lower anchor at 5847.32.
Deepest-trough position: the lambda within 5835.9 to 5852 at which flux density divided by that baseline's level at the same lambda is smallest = 5848.66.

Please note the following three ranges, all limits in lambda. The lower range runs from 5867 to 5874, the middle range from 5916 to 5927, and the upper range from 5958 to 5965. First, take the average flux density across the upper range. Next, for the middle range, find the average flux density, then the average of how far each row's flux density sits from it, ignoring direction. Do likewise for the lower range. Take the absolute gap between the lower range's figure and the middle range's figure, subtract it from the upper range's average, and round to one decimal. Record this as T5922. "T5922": 30.8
